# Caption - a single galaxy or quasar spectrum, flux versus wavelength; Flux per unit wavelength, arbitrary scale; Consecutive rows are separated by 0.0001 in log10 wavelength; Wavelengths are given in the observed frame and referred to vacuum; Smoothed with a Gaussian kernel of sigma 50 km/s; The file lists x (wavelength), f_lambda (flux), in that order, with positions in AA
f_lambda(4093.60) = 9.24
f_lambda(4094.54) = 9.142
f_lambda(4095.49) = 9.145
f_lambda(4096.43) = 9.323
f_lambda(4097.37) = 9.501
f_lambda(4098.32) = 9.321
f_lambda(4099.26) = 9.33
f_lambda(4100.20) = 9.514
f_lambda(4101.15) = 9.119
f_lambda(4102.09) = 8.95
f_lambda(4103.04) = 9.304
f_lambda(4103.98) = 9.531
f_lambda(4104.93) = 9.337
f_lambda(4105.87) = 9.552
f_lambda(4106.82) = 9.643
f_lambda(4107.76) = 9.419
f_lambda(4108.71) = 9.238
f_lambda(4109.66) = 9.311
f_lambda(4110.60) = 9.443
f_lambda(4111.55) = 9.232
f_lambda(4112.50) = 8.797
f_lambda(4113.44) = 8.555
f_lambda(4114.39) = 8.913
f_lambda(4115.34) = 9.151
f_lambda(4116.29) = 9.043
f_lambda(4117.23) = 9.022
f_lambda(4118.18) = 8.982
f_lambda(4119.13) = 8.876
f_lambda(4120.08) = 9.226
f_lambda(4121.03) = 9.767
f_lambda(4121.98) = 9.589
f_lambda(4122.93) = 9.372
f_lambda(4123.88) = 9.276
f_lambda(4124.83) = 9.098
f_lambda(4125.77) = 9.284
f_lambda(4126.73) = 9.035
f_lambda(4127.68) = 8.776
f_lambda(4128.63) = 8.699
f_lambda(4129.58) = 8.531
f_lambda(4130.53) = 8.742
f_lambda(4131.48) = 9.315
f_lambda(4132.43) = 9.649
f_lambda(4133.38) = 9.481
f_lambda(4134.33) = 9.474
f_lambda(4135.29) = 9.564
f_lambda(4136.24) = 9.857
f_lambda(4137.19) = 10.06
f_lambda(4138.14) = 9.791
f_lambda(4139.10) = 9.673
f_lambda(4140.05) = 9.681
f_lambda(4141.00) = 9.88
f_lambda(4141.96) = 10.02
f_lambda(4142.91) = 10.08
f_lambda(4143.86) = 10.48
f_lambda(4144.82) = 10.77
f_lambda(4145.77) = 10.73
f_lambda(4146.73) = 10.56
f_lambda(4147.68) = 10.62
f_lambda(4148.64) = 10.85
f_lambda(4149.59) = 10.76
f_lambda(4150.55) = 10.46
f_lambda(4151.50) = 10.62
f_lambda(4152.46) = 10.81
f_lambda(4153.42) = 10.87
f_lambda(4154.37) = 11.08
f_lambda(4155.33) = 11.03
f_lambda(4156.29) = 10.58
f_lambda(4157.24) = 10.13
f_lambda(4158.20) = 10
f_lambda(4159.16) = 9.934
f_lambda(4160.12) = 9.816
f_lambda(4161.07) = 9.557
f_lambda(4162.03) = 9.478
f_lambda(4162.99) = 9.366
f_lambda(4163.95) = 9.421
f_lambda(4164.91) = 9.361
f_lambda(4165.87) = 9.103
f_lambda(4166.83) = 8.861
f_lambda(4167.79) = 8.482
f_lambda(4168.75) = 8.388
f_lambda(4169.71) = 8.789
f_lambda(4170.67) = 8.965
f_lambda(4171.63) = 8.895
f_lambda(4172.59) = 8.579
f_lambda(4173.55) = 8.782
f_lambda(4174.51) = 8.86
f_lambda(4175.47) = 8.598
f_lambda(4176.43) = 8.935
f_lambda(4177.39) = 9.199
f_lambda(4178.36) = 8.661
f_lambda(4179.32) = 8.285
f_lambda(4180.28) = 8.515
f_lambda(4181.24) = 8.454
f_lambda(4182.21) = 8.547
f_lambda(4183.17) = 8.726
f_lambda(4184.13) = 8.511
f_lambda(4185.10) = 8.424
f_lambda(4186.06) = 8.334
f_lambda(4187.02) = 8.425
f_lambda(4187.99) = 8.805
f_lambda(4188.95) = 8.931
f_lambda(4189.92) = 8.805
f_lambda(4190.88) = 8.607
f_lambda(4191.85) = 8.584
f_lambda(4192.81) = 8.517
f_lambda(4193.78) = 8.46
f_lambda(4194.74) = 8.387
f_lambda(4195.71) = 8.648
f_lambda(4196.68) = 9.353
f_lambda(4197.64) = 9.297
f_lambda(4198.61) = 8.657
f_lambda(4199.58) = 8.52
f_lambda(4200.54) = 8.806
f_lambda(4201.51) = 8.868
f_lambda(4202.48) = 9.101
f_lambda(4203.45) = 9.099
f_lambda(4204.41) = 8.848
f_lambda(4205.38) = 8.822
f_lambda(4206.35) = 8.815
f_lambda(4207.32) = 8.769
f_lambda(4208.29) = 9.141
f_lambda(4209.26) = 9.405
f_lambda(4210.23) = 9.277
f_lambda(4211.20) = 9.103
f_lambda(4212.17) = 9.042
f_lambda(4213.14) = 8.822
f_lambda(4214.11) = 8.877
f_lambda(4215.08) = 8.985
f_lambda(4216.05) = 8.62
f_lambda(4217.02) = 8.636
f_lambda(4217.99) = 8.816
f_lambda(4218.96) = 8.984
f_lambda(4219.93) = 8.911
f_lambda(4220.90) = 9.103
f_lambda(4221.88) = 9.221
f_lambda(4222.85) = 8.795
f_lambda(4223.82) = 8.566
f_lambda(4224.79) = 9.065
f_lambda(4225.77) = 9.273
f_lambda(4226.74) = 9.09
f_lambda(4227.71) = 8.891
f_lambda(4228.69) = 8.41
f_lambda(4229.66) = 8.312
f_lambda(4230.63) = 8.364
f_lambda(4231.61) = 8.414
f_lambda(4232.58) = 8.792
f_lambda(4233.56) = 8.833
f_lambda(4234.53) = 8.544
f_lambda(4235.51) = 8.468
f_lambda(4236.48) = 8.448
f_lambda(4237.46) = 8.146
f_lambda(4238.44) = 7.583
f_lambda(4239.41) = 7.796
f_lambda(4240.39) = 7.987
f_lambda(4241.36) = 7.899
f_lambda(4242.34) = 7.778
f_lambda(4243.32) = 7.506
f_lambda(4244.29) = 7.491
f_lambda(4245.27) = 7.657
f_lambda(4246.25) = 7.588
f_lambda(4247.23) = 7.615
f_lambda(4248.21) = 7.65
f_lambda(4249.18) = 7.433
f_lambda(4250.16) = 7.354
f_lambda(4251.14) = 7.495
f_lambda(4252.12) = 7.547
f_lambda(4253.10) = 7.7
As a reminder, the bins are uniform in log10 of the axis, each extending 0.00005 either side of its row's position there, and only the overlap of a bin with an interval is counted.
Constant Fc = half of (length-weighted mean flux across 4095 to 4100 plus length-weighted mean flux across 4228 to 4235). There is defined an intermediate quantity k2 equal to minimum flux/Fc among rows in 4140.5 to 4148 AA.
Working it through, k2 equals 1.11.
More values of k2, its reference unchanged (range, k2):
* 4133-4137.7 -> 1.06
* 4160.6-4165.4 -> 1.05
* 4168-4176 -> 0.94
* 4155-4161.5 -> 1.07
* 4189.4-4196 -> 0.94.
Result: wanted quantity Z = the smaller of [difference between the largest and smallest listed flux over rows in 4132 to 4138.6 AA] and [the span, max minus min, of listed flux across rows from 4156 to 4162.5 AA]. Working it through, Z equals 0.59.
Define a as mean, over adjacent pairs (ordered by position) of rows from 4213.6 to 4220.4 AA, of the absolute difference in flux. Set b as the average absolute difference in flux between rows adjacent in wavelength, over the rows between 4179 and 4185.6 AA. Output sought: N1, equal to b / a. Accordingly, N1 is 0.95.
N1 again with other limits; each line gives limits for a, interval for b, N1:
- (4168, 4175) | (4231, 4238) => 0.89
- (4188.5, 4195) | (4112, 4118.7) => 1.85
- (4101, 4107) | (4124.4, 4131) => 0.92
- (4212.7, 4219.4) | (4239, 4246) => 0.96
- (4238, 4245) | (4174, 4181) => 2.23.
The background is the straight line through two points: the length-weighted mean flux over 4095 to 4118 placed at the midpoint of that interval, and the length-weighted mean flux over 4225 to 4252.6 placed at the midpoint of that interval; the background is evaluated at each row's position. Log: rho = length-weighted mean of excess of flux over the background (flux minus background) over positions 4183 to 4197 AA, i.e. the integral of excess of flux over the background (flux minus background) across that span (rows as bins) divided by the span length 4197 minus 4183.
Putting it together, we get 0.1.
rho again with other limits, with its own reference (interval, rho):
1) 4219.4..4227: 0.8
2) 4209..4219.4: 0.6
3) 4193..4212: 0.5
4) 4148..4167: 1.3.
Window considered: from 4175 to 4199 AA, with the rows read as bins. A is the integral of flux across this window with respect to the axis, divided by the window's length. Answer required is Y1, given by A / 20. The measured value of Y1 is 0.433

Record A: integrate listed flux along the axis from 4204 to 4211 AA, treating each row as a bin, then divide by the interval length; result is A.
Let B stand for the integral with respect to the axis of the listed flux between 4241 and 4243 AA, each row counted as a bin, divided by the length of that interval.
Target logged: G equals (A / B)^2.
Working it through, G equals 1.3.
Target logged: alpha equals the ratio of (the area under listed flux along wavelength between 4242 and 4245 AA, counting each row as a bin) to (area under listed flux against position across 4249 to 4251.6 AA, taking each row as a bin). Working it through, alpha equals 1.18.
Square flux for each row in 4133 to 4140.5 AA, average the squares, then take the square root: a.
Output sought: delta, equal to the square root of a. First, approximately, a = 9.7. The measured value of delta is 3.11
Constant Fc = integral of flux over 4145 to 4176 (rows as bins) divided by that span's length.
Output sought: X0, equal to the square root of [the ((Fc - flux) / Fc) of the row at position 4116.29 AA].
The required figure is 0.27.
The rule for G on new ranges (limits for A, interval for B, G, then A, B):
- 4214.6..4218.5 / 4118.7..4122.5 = 0.9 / 8.8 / 9.4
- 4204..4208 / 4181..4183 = 1.1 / 8.8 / 8.5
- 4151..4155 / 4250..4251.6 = 2.1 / 10.9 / 7.4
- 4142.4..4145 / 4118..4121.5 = 1.3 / 10.4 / 9.2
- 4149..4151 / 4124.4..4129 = 1.4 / 10.6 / 9.0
